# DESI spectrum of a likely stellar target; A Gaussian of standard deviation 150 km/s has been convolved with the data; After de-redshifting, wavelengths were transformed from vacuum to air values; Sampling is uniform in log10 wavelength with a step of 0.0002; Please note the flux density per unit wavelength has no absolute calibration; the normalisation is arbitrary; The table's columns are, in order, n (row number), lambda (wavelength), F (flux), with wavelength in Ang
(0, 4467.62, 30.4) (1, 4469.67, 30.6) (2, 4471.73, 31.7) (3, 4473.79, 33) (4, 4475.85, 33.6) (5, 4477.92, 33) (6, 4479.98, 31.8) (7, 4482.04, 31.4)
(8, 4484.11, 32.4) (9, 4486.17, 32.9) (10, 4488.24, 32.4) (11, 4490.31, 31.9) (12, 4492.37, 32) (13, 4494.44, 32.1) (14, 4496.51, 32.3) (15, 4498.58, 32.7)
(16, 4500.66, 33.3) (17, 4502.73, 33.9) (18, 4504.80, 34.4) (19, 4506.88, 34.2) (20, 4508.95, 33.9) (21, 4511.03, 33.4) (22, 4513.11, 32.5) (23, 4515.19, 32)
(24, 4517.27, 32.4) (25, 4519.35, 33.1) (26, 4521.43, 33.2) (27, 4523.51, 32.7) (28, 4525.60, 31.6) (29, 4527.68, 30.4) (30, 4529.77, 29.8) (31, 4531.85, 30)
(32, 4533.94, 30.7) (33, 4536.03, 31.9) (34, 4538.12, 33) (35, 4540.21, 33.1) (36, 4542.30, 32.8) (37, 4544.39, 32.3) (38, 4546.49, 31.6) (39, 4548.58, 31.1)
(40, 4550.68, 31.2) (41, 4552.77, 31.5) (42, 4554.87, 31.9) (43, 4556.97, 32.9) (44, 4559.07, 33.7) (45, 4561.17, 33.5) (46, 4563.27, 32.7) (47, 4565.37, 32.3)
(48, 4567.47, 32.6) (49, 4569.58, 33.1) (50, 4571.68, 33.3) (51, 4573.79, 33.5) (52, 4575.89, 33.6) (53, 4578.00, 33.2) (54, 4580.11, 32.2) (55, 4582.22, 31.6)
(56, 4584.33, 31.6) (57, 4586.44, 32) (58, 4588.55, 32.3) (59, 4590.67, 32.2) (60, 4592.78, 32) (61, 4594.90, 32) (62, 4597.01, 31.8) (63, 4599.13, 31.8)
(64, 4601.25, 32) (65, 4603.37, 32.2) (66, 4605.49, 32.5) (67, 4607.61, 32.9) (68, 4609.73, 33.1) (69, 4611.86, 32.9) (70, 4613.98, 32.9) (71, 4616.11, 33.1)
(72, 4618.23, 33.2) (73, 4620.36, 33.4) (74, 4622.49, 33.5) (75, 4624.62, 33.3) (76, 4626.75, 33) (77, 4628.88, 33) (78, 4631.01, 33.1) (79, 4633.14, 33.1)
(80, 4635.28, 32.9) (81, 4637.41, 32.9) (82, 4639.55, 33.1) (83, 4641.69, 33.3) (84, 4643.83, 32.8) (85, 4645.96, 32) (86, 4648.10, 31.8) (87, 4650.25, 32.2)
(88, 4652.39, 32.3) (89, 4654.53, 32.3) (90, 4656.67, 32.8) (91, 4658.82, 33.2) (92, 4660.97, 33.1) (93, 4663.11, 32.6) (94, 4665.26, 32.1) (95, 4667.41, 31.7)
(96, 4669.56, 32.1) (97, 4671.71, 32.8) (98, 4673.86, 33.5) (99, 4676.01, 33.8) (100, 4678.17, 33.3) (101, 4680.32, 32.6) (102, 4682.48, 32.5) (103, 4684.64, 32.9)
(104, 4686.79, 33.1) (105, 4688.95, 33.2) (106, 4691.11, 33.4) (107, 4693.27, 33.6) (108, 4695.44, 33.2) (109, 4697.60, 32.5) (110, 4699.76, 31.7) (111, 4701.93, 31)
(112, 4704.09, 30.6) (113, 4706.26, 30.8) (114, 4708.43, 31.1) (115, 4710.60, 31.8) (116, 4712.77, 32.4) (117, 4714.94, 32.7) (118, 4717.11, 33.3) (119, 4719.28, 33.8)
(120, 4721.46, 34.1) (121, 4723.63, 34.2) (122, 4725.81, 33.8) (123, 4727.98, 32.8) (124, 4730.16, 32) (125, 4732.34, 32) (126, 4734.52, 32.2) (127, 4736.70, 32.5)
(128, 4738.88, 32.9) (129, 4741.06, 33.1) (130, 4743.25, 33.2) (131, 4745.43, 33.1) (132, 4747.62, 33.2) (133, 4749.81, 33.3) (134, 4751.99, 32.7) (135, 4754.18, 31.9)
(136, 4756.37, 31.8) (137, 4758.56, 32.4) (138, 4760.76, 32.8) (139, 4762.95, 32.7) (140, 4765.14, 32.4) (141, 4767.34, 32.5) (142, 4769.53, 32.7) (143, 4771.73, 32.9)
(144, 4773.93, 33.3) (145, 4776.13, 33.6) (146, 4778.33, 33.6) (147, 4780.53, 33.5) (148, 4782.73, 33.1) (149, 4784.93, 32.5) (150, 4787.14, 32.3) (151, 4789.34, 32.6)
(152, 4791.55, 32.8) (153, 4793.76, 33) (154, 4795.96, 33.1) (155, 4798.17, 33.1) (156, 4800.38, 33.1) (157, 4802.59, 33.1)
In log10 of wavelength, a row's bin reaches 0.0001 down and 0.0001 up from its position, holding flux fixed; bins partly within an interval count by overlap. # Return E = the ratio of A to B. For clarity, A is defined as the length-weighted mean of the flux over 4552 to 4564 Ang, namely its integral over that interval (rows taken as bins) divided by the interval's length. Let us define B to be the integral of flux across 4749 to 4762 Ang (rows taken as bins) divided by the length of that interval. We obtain 1.01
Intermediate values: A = 32.7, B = 32.5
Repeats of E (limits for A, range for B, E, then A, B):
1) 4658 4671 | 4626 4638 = 0.98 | 32.5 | 33.0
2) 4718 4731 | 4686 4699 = 1.01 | 33.5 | 33.1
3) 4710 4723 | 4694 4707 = 1.04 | 33.1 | 31.7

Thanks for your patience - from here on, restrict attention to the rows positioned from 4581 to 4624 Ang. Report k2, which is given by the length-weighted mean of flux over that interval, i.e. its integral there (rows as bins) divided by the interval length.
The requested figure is 32.5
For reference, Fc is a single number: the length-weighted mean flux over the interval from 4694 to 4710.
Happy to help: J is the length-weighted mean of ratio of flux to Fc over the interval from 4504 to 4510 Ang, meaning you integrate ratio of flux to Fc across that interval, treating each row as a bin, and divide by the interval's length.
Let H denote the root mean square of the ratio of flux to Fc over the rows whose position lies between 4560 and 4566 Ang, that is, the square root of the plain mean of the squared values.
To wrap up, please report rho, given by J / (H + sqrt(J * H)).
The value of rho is 0.515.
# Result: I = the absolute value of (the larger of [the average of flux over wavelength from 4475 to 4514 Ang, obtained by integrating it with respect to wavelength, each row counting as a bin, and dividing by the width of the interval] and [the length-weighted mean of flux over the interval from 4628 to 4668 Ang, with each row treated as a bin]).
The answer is 32.8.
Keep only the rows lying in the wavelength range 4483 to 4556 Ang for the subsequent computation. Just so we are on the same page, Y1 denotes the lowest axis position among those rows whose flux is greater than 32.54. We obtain 4486.17 Ang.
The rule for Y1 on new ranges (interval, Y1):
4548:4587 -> 4556.97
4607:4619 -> 4607.61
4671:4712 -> 4671.71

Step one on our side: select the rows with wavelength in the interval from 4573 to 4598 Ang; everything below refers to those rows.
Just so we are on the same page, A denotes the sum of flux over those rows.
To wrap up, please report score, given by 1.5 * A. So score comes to 582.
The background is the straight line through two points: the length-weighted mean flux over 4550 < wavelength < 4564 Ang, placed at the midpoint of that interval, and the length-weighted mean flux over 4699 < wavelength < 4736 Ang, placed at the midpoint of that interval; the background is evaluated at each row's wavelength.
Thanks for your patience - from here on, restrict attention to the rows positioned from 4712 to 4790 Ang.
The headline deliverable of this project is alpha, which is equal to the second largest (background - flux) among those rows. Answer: 0.45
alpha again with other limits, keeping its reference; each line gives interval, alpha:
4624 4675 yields 0.64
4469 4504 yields 1.18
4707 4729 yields 0.58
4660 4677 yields 0.32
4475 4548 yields 2.54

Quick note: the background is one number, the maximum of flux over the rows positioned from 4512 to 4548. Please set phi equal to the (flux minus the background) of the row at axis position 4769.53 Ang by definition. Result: -0.5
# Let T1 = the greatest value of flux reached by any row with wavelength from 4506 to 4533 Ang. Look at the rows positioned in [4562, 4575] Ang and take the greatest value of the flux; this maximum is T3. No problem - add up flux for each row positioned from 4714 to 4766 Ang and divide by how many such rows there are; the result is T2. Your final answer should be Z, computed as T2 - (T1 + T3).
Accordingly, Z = -34.83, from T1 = 34.2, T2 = 32.87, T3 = 33.5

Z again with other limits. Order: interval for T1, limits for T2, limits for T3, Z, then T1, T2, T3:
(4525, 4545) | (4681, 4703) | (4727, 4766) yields -33.69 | 33.1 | 32.71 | 33.3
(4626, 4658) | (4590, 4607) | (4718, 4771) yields -35.44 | 33.3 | 32.06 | 34.2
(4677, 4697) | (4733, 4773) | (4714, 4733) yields -35.12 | 33.6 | 32.68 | 34.2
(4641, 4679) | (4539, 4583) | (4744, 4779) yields -34.84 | 33.8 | 32.56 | 33.6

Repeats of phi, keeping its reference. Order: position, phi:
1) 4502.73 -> 0.7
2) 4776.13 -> 0.4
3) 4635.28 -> -0.3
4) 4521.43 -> 0.0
